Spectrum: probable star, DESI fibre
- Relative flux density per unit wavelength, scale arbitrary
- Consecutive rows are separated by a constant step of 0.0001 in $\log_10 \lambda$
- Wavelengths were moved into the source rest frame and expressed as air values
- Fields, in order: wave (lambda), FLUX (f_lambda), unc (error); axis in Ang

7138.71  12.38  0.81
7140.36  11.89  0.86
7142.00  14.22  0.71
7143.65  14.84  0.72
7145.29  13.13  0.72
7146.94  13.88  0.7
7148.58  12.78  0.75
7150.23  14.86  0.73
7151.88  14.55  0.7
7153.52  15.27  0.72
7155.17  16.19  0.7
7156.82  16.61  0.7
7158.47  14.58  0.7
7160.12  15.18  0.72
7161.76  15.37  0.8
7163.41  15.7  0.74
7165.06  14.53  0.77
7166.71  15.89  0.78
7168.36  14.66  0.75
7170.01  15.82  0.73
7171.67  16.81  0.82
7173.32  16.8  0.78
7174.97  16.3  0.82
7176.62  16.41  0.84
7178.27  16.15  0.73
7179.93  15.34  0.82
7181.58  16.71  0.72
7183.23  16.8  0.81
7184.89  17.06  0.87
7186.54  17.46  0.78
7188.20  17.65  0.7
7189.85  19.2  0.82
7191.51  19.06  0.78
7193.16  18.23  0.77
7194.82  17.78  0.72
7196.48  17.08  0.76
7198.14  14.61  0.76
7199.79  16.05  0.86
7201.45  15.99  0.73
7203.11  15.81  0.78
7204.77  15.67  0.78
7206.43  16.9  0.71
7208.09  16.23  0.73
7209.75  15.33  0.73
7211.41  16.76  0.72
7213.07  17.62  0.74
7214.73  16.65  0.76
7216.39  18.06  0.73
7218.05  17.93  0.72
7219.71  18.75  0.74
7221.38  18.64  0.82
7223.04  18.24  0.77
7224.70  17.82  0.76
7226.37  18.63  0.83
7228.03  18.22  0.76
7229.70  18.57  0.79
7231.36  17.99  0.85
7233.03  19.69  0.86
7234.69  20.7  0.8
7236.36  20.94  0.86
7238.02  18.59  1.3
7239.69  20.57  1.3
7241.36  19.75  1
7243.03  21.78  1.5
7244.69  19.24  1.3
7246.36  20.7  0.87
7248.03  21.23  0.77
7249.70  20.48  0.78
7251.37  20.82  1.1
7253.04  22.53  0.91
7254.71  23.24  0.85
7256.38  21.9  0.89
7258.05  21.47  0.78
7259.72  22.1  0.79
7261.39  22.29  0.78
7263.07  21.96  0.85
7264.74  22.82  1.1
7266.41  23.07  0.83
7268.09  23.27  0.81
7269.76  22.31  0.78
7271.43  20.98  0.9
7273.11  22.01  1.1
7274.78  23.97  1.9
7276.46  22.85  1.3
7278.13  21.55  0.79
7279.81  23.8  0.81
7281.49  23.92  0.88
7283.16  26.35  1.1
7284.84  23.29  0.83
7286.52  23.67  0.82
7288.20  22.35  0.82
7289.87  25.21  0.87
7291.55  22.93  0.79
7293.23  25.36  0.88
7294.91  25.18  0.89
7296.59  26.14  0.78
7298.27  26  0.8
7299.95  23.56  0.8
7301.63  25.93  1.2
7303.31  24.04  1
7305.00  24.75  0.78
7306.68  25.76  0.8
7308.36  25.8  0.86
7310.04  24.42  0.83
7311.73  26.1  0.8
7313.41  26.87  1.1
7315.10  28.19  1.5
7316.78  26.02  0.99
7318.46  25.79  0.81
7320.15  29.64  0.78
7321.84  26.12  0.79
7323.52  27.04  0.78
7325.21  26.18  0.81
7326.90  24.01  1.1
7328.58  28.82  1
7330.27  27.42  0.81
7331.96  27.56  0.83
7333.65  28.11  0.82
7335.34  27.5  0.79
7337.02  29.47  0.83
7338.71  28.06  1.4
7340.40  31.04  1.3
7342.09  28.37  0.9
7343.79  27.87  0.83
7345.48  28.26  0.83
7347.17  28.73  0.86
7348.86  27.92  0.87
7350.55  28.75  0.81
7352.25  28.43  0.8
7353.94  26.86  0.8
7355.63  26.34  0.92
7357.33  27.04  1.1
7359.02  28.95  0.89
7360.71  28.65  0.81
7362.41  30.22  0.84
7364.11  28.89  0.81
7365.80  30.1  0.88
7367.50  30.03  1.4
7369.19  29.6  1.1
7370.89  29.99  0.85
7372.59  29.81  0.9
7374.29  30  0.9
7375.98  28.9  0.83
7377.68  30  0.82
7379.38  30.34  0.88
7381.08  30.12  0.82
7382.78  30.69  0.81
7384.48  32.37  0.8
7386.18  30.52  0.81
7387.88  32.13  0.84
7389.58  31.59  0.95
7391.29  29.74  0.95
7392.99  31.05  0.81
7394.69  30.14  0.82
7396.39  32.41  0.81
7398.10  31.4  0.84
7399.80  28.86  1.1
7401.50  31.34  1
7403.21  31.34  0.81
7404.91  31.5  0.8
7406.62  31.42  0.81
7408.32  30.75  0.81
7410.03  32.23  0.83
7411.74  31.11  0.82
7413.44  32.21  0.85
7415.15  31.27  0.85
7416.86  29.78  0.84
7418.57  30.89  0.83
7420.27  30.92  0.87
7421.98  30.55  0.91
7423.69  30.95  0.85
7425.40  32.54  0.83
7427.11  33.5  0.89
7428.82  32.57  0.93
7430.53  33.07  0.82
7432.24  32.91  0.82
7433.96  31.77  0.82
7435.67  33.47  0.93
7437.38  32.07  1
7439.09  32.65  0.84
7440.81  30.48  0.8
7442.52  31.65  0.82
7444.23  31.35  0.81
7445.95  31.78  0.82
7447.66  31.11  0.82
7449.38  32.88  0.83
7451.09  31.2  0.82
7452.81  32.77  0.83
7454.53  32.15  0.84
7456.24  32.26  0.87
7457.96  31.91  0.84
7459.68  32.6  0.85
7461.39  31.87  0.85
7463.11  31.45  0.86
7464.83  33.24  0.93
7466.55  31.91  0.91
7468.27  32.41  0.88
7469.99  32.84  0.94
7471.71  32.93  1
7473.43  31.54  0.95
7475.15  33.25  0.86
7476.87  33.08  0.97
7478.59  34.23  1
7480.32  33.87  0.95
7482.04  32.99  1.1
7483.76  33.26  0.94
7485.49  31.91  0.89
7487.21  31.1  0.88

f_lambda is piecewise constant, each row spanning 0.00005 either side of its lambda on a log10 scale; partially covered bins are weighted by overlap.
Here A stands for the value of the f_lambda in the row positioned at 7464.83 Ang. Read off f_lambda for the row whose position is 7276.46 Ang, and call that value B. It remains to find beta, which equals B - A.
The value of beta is -10.4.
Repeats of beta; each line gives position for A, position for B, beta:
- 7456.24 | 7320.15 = -2.6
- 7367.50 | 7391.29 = -0.3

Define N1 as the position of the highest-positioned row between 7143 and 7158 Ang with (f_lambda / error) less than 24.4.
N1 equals 7156.82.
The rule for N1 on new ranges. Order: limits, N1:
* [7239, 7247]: 7246.36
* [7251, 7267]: 7264.74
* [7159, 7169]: 7168.36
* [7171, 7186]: 7184.89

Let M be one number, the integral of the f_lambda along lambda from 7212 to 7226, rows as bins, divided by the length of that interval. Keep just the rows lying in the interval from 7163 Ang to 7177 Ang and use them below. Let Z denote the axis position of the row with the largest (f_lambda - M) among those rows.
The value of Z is 7171.67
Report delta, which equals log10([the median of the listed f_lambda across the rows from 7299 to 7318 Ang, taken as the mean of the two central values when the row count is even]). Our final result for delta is 1.41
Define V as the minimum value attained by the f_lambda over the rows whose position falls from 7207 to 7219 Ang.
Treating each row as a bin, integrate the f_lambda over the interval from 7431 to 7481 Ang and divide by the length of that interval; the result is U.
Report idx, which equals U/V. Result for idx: 2.11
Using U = 32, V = 15.33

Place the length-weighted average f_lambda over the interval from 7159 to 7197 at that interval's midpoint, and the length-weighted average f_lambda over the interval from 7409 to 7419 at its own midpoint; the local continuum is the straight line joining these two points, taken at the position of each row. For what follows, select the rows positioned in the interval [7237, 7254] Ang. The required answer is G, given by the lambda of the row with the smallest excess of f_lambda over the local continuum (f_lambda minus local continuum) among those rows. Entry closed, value 7238.02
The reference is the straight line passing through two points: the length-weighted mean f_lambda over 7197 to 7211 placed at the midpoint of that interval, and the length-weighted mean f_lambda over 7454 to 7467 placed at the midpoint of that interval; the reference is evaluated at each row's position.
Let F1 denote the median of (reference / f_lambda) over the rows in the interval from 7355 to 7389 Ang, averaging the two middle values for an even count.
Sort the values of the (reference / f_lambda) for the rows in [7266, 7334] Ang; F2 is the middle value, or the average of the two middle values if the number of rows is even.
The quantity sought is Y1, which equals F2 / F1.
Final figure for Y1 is 0.98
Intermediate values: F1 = 0.891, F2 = 0.87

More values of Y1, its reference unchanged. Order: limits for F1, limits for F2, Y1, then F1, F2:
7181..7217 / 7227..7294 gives 0.96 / 0.928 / 0.89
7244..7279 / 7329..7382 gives 0.99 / 0.894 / 0.89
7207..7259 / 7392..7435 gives 1.00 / 0.923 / 0.92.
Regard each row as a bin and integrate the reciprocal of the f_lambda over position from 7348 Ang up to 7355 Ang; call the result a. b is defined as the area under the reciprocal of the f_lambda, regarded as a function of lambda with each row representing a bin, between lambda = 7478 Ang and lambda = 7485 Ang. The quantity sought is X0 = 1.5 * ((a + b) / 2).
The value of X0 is 0.345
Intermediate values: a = 0.25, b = 0.21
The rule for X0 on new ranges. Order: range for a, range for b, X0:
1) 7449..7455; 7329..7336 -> 0.329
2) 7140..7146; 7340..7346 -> 0.489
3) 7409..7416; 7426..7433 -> 0.325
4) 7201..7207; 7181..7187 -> 0.545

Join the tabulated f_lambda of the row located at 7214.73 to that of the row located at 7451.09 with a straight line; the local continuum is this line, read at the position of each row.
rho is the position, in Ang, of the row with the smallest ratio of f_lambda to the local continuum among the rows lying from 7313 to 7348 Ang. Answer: 7326.90 Ang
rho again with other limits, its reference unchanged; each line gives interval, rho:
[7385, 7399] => 7391.29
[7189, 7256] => 7198.14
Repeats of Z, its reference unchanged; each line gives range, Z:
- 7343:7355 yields 7350.55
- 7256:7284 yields 7283.16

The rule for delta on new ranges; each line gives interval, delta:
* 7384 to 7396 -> 1.49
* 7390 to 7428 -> 1.49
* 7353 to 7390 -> 1.48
